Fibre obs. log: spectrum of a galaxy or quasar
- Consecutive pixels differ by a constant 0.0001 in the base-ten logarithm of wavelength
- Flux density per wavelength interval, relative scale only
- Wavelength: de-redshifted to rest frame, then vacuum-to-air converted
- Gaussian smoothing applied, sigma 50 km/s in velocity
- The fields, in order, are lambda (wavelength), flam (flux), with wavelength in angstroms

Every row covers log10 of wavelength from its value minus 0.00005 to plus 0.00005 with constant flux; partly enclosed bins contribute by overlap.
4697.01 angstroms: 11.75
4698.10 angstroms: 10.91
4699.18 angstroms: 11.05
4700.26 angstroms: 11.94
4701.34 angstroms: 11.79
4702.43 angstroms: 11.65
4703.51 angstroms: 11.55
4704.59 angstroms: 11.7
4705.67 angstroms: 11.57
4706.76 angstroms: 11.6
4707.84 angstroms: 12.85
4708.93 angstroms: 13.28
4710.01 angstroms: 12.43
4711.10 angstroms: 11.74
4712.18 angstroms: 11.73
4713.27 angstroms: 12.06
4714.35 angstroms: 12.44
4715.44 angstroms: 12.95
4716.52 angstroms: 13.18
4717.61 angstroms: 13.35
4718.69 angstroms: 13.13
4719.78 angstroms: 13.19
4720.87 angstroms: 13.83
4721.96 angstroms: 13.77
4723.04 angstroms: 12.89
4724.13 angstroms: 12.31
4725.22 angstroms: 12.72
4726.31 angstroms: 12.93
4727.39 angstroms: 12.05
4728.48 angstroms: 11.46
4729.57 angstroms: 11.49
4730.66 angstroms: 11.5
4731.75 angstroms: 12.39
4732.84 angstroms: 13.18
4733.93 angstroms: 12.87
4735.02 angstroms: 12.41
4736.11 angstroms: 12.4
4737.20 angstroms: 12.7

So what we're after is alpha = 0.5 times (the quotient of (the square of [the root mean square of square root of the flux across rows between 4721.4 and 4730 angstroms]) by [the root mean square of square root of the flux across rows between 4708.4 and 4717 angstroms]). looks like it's 1.76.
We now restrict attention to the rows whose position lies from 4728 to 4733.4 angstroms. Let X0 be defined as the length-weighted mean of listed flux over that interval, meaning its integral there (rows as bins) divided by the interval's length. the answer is 12.0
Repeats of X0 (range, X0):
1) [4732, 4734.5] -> 12.9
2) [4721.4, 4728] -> 12.8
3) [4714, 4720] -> 13.1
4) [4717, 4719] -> 13.3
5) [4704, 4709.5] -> 12.2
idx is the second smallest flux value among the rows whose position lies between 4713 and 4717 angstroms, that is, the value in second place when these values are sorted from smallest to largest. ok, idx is 12.44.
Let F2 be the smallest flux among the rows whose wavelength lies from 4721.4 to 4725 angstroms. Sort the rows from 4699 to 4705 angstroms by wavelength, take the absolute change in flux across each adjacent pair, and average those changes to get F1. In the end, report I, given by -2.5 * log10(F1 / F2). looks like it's 4.08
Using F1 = 0.29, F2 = 12.31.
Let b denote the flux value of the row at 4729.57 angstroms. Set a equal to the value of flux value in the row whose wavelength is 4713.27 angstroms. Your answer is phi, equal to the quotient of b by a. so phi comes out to 0.95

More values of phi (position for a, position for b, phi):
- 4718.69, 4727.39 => 0.92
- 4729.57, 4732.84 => 1.15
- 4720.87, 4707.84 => 0.93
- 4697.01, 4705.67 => 0.98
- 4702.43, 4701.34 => 1.01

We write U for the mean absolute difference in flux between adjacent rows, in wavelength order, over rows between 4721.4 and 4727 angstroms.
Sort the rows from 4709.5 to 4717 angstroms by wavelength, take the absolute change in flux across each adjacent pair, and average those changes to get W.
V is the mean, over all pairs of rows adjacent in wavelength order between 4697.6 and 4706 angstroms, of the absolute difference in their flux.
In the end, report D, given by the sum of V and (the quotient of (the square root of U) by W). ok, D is 2.3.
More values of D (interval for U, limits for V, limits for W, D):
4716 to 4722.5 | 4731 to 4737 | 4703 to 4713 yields 1.5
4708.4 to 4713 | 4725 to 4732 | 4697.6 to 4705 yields 3.2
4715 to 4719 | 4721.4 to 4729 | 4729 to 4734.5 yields 1.5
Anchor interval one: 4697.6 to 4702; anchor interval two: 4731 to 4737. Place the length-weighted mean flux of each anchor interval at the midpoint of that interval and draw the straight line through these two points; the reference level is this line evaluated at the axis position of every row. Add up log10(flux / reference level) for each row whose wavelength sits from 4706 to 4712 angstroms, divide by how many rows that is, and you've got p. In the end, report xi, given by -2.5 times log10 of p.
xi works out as 4.1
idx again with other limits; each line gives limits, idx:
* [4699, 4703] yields 11.65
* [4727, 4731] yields 11.49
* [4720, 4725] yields 12.89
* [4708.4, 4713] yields 11.74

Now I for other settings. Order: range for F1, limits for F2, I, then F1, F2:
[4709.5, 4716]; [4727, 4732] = 3.69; 0.38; 11.46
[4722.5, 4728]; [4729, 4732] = 3.36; 0.52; 11.49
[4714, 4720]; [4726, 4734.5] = 4.21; 0.24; 11.46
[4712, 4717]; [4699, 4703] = 3.71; 0.36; 11.05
